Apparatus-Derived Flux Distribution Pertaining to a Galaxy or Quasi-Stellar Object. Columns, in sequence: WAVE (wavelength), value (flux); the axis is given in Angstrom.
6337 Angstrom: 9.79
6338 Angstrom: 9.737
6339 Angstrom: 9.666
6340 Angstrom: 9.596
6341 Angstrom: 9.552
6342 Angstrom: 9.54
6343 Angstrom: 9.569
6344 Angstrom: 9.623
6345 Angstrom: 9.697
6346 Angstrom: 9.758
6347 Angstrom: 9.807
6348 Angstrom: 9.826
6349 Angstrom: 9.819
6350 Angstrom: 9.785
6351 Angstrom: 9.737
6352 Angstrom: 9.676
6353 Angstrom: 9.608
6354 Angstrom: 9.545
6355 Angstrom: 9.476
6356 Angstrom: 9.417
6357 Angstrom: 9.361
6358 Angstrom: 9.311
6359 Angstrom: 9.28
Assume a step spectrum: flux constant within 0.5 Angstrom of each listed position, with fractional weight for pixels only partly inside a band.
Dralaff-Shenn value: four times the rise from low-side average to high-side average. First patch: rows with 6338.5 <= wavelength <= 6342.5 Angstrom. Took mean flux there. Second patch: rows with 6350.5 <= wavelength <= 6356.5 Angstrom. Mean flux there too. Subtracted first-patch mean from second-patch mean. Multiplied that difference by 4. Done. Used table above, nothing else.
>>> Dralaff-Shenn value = -0.05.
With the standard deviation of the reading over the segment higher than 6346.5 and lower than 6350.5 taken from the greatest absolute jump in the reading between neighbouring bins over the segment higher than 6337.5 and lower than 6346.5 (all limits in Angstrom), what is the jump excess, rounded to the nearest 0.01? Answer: 0.06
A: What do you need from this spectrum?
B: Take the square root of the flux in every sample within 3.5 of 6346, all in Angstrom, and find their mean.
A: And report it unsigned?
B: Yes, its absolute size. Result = 3.12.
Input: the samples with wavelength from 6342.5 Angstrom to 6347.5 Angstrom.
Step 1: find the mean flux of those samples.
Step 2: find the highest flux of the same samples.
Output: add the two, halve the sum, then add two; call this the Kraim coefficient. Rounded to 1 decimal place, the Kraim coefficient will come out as 11.7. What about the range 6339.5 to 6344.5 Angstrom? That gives 11.6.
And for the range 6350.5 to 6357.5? 11.6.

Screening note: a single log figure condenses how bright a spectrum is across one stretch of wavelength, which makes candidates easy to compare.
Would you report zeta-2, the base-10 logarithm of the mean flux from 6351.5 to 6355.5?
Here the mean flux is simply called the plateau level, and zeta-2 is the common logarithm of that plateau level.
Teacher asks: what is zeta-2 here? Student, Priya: 0.9812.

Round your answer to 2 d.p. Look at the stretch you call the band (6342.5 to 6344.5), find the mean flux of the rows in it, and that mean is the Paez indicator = 9.60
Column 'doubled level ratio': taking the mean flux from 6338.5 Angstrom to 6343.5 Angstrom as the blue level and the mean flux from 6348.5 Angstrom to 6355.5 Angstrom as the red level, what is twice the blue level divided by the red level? 1.984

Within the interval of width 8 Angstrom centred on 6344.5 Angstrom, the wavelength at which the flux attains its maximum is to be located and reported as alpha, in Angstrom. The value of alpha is 6348 Angstrom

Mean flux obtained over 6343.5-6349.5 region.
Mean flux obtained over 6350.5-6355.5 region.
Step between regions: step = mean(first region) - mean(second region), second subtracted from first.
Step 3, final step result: 0.1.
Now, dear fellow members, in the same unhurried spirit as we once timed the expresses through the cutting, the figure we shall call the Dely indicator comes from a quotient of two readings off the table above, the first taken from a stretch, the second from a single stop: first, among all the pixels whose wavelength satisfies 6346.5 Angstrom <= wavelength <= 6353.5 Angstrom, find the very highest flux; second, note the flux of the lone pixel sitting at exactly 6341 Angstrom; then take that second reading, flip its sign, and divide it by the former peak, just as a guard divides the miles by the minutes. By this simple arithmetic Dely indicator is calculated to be -0.97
